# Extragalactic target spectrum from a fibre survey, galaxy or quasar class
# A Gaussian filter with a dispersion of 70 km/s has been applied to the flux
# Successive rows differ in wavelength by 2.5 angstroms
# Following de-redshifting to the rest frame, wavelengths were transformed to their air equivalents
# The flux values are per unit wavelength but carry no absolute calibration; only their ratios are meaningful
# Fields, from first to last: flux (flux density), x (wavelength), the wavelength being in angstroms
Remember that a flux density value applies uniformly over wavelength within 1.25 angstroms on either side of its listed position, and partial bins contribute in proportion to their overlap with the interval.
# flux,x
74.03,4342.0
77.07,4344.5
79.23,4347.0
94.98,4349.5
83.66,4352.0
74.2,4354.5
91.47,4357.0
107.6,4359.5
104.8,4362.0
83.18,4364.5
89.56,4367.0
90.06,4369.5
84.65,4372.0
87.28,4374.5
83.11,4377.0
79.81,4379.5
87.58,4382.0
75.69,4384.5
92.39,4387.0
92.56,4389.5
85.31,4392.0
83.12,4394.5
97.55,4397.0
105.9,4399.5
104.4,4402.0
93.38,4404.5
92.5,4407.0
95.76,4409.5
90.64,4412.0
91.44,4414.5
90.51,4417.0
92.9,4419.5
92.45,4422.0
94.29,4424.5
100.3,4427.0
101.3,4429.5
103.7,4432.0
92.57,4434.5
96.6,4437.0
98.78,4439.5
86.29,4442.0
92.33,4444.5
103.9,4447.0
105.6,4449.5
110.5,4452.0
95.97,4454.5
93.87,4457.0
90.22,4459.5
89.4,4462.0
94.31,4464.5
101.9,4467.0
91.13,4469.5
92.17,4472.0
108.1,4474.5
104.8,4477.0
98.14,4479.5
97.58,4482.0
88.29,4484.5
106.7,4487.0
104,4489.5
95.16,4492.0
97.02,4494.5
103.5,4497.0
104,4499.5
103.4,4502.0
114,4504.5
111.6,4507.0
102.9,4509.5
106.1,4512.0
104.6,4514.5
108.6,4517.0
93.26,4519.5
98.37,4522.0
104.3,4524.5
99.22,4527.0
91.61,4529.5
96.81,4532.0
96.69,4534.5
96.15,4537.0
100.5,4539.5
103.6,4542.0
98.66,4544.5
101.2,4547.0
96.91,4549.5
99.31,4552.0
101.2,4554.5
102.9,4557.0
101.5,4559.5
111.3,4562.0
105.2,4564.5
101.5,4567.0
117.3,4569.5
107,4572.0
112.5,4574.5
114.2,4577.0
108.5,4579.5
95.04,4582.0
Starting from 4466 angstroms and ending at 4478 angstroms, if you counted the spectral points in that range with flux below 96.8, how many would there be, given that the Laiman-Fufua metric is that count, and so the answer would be 2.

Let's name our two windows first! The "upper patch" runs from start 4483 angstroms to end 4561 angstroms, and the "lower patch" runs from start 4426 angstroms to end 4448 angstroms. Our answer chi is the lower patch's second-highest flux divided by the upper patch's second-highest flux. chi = 0.93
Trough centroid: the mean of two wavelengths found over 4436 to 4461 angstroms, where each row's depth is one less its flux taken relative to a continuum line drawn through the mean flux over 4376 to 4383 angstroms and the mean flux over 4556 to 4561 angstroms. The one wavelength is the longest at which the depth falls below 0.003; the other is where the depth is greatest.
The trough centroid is 4449.5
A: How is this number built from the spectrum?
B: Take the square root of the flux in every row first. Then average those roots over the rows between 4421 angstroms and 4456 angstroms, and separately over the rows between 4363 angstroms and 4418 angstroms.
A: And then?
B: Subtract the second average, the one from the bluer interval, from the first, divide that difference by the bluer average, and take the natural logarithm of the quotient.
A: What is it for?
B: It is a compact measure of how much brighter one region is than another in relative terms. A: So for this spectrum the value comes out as -3.1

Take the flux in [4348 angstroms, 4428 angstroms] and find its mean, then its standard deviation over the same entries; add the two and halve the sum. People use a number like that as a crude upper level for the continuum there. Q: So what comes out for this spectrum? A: 49.5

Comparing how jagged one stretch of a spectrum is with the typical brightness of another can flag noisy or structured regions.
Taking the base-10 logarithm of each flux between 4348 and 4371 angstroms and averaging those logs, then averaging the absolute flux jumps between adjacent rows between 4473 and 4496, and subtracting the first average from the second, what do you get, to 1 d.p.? 4.5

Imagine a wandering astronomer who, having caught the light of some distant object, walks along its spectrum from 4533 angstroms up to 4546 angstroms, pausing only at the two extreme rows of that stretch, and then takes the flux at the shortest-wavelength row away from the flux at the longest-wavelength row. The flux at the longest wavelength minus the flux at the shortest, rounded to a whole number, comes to 2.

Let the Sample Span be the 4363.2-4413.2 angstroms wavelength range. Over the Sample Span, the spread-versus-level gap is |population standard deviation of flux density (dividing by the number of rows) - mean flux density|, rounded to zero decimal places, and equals 82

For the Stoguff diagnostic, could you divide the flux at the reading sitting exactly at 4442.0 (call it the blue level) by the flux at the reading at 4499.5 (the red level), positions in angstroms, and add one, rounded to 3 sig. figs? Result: 1.83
